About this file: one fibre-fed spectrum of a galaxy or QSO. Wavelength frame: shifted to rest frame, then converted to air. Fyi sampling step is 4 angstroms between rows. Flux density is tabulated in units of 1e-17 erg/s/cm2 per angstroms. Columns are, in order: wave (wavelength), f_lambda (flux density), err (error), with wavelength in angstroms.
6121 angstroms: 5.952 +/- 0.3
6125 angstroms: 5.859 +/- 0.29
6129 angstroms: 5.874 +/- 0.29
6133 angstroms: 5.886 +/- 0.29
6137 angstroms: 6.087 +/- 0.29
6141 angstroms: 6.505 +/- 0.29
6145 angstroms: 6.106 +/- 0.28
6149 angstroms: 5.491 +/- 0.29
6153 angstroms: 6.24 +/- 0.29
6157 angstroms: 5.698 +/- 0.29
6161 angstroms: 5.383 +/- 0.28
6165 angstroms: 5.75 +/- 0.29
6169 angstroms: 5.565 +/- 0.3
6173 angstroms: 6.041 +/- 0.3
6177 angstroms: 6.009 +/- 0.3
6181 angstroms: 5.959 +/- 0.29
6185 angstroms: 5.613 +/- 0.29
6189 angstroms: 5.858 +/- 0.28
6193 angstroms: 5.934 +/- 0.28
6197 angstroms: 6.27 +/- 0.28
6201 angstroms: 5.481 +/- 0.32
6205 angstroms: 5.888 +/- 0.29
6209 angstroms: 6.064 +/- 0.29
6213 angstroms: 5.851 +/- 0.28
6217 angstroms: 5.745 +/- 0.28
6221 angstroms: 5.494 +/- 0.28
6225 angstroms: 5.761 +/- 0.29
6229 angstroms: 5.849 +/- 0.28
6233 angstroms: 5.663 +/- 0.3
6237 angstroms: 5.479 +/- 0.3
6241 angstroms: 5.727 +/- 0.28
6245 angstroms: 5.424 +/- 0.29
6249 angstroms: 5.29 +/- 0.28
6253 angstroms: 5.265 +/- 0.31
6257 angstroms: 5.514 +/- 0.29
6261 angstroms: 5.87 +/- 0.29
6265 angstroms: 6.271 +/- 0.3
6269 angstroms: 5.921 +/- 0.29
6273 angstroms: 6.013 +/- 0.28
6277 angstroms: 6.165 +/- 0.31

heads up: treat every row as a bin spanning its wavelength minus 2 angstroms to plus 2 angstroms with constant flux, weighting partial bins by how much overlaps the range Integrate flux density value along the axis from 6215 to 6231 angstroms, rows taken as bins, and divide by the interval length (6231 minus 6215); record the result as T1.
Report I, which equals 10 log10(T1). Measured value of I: 7.57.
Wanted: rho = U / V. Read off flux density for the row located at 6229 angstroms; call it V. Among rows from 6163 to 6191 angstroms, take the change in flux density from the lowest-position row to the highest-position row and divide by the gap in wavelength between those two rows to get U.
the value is 0.0008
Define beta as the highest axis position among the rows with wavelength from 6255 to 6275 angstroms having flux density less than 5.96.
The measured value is 6269 angstroms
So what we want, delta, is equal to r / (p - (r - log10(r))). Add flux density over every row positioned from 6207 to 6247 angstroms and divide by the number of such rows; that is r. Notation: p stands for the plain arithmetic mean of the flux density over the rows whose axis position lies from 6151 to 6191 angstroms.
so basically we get 7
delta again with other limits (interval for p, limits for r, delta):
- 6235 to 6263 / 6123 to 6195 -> 15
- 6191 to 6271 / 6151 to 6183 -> 9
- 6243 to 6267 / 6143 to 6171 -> 9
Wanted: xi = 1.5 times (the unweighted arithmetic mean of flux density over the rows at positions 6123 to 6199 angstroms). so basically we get 8.9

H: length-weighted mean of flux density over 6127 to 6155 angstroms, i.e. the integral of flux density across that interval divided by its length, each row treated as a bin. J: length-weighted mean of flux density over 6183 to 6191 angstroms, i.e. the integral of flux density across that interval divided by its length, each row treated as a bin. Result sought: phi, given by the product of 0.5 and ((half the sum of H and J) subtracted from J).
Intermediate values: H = 6.0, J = 5.74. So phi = -0.07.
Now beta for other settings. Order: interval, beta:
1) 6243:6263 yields 6261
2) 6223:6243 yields 6241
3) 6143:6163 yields 6161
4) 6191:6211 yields 6205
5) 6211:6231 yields 6229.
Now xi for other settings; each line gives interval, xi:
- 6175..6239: 8.7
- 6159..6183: 8.7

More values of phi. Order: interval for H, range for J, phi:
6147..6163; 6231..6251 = -0.05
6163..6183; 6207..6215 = 0.02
